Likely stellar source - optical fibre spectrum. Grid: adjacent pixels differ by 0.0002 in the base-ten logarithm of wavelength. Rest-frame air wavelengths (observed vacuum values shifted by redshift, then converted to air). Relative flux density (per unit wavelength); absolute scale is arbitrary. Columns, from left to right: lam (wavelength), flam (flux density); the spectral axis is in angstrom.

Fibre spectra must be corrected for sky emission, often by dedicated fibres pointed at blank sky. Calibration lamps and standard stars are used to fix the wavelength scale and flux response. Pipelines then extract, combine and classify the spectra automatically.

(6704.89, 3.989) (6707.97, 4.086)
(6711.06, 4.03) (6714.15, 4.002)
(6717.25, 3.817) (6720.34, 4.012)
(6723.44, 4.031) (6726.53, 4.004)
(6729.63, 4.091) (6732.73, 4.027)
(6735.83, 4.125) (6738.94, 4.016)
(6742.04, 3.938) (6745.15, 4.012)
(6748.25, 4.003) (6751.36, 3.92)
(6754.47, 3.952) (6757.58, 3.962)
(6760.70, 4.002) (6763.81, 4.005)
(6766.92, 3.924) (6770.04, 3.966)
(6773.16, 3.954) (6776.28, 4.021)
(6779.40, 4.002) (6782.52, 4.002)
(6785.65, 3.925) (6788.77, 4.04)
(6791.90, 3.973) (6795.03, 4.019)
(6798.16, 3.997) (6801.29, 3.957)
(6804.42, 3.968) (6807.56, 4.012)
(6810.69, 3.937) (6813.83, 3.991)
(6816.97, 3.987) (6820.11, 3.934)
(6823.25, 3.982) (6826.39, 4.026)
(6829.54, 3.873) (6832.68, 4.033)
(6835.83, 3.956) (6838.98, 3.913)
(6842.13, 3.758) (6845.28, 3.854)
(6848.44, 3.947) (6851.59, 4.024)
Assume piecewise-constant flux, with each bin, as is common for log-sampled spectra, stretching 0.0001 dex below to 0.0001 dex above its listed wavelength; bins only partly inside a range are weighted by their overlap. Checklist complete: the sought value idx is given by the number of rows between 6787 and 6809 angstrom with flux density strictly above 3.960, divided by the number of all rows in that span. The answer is 0.86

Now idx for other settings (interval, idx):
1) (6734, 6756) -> 0.57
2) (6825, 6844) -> 0.33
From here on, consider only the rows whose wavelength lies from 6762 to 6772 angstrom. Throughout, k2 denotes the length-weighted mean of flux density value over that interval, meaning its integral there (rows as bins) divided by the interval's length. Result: 3.97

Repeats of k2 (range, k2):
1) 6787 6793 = 4.01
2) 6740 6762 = 3.97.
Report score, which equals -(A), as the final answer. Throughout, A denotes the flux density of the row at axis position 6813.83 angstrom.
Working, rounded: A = 3.991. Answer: -3.99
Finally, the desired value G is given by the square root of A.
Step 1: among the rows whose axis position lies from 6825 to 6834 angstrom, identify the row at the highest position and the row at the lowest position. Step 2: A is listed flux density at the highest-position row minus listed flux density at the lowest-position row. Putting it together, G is 0.08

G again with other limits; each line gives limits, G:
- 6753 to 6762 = 0.22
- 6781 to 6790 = 0.19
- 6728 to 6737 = 0.18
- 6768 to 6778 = 0.23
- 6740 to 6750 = 0.25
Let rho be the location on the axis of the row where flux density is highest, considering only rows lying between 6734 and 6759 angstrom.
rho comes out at 6735.83 angstrom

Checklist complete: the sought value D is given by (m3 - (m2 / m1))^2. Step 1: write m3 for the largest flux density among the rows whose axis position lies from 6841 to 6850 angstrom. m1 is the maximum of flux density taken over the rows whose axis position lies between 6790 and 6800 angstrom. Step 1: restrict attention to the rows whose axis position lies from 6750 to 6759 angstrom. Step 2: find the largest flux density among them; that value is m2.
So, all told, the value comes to 8.77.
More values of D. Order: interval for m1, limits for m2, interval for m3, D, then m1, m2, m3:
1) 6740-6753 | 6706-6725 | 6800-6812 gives 8.96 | 4.012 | 4.086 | 4.012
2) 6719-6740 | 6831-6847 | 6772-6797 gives 9.38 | 4.125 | 4.033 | 4.04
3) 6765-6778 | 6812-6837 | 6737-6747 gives 9.08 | 4.021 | 4.033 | 4.016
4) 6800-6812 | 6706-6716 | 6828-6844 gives 9.09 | 4.012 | 4.086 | 4.033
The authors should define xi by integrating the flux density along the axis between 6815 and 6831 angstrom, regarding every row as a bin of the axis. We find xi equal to 63.4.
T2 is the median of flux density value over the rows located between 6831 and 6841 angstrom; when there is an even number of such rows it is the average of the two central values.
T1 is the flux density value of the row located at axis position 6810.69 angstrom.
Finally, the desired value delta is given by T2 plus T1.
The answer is 7.89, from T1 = 3.937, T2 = 3.96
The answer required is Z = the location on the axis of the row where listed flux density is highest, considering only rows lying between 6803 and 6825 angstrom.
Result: 6807.56 angstrom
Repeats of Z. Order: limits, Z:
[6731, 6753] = 6735.83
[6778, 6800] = 6788.77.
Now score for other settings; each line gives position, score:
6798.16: -4.00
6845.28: -3.85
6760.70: -4.00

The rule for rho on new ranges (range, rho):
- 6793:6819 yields 6795.03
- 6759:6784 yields 6776.28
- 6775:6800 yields 6788.77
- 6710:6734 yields 6729.63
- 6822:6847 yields 6832.68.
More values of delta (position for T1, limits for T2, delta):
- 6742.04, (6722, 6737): 7.97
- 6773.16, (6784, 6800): 7.95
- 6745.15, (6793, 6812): 7.99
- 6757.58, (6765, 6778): 7.92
